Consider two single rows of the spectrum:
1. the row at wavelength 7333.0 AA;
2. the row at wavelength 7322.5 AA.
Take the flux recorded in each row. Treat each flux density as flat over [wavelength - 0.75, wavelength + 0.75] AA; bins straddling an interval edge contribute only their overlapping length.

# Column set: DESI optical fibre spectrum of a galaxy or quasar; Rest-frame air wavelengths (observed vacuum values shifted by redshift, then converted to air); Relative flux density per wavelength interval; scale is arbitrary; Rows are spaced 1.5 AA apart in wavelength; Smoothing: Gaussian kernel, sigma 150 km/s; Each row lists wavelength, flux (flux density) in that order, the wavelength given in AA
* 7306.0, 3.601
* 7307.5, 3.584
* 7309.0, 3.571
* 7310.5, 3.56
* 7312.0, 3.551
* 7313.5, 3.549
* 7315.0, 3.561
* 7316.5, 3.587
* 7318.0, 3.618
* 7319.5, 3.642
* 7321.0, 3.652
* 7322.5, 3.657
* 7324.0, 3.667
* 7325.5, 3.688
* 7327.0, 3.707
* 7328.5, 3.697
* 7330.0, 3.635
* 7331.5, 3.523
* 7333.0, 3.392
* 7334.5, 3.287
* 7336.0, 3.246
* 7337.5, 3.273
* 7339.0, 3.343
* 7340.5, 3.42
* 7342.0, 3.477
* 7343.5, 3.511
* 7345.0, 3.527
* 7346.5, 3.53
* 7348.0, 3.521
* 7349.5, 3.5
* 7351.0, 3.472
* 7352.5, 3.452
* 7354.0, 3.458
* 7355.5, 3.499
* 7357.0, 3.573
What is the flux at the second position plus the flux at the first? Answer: 7.05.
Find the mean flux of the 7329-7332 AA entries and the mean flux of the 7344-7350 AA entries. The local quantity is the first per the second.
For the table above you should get 1.02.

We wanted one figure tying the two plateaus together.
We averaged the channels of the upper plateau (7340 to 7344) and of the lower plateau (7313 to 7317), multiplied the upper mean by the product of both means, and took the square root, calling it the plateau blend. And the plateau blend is 6.55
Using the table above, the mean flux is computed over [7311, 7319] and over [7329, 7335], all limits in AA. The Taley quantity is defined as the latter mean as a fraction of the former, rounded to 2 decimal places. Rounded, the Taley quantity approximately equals 0.97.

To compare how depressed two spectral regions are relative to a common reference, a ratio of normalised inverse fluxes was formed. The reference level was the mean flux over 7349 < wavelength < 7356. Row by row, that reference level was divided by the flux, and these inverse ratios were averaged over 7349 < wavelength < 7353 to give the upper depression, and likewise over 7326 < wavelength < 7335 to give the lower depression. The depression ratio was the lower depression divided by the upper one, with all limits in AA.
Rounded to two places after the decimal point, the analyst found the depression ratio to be 0.98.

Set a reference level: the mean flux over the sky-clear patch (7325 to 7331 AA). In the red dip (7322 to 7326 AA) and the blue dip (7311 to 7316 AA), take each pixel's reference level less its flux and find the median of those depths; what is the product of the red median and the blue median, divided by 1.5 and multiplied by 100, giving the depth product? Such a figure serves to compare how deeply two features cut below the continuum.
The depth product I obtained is 0.1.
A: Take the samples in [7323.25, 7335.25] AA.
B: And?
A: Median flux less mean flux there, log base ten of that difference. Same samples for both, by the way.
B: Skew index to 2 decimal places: -1.12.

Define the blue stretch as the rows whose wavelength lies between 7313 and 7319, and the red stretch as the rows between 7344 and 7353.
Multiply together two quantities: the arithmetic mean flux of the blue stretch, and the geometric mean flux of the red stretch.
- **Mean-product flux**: 12.5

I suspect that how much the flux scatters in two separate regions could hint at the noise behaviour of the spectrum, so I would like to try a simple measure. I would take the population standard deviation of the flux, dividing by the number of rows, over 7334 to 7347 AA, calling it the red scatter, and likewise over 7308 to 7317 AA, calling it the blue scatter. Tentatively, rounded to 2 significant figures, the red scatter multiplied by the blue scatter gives 0.0014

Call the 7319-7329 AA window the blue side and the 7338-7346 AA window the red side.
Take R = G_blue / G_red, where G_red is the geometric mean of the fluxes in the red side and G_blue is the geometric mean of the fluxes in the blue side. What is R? 1.06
